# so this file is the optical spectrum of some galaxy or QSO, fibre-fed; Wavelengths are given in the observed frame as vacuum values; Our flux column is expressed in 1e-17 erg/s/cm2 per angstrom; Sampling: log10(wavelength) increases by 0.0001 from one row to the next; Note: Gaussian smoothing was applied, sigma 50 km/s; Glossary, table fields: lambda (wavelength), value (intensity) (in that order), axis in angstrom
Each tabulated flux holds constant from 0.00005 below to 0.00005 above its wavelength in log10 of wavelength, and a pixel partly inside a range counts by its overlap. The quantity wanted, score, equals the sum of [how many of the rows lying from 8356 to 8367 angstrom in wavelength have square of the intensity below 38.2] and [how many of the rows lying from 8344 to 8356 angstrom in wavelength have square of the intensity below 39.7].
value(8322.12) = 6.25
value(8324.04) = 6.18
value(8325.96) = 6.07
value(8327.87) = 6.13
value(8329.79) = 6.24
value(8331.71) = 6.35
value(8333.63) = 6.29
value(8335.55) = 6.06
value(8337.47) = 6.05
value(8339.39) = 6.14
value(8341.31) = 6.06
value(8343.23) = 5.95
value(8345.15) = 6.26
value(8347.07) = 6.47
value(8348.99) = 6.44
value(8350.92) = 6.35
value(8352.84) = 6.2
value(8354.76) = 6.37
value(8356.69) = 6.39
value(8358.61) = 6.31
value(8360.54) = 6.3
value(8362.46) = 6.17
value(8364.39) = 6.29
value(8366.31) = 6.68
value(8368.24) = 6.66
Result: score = 3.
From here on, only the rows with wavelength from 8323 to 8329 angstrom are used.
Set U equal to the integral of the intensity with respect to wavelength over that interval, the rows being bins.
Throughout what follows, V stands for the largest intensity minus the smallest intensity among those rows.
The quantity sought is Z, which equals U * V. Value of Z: 4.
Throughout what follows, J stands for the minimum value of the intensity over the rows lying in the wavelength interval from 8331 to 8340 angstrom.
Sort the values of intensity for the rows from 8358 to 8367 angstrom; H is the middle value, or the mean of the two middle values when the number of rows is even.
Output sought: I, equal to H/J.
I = 1.04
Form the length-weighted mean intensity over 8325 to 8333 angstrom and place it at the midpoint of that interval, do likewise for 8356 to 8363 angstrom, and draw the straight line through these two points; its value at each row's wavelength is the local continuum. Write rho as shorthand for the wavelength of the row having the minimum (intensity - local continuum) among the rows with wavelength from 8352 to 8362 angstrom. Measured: 8352.84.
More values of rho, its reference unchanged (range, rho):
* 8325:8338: 8337.47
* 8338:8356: 8343.23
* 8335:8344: 8343.23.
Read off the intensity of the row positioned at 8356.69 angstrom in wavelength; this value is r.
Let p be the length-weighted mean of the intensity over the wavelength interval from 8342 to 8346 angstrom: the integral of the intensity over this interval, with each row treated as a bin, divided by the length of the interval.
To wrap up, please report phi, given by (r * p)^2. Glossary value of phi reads 1520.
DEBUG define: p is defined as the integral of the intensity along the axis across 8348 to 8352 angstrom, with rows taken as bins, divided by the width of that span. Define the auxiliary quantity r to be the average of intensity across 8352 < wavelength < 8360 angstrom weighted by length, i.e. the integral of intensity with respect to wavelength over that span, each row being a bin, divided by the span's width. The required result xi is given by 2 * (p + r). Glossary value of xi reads 25.40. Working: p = 6.39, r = 6.32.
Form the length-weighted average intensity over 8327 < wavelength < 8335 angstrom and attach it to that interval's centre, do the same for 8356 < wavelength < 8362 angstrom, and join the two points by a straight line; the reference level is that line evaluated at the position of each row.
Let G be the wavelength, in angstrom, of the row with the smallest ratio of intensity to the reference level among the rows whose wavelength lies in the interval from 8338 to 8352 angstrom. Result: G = 8343.23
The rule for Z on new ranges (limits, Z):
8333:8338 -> 7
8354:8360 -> 3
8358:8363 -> 4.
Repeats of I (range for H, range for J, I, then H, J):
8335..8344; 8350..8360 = 0.98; 6.06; 6.2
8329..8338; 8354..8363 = 1.01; 6.24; 6.17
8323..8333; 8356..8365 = 1.00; 6.18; 6.17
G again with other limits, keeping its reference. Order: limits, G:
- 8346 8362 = 8352.84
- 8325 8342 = 8341.31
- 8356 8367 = 8362.46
